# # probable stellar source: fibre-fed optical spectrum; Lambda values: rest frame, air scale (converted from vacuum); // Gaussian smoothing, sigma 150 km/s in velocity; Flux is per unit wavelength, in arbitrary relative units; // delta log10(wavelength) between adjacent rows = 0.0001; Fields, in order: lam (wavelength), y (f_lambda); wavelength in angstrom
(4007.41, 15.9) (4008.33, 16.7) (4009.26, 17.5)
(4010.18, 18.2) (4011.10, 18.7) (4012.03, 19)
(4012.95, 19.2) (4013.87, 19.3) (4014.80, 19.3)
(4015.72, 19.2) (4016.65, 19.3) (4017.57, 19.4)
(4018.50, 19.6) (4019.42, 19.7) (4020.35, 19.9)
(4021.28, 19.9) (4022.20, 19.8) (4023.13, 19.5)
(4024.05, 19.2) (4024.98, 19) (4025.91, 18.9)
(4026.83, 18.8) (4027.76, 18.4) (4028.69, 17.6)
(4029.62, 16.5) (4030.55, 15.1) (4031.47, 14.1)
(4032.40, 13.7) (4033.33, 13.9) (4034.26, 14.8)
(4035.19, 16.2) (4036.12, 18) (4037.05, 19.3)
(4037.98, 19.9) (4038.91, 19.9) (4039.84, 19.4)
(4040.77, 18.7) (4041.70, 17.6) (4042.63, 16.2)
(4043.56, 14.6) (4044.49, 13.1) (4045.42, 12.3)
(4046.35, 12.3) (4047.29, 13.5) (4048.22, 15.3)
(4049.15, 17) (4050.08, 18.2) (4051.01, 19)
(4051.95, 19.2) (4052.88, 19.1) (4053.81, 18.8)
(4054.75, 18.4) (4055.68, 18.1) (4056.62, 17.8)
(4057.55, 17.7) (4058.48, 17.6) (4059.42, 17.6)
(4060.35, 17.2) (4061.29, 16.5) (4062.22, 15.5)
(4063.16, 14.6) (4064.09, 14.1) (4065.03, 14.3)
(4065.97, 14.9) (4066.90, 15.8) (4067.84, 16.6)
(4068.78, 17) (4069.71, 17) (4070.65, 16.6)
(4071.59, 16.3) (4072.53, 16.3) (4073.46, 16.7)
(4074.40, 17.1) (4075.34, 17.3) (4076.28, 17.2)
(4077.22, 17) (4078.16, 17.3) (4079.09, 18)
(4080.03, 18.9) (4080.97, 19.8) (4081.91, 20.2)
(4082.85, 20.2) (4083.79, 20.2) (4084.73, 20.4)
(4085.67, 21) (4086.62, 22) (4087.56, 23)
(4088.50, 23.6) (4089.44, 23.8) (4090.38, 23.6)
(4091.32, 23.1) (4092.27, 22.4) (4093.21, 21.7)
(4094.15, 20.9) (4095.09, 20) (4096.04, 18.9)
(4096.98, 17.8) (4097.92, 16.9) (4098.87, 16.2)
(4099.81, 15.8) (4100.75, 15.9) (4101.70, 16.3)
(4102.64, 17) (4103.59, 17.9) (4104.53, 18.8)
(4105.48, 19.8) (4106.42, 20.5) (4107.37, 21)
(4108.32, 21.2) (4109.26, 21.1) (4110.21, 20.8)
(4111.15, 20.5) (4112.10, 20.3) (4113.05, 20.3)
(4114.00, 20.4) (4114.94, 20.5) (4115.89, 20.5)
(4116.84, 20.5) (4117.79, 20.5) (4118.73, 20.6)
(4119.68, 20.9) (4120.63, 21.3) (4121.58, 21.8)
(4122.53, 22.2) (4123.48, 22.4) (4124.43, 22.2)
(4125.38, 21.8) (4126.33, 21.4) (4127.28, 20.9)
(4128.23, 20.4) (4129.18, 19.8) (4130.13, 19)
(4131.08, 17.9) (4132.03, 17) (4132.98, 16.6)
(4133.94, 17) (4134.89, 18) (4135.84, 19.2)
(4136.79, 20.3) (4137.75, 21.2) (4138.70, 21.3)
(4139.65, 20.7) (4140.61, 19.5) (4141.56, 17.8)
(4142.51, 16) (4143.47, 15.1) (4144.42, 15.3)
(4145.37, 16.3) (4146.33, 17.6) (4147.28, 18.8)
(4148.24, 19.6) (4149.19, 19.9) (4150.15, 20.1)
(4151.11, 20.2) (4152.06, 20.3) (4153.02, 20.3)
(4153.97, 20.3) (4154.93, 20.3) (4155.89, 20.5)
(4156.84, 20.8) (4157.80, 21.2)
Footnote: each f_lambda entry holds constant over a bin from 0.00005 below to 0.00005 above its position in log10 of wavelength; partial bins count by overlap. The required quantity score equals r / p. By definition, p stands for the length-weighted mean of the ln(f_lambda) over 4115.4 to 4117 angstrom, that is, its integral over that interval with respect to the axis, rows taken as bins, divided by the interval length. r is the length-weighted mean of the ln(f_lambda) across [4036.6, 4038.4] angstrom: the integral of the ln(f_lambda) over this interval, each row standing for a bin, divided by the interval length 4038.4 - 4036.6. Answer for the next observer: 0.99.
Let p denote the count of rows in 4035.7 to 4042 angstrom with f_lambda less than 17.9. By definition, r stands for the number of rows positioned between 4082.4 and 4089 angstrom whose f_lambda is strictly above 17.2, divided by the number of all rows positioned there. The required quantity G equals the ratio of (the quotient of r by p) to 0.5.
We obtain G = 2.00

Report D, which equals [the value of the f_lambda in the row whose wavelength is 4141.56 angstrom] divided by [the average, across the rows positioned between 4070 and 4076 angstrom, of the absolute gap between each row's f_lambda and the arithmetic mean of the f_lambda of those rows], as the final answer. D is 55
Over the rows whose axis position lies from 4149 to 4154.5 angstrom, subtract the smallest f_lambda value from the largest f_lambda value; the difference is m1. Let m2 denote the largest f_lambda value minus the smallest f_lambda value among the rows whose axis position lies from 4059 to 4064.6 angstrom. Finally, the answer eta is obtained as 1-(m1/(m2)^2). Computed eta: 1.0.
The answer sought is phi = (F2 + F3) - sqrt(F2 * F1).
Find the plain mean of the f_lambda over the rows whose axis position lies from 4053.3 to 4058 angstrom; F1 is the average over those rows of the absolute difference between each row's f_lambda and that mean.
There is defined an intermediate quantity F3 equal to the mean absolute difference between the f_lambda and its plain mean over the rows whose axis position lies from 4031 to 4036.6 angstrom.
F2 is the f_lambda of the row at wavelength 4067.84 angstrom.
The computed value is 15.5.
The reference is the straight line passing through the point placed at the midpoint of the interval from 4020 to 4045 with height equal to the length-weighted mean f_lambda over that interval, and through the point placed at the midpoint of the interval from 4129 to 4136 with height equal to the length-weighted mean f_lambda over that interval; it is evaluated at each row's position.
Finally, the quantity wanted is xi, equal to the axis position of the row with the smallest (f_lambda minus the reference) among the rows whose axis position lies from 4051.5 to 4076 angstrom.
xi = 4064.09 angstrom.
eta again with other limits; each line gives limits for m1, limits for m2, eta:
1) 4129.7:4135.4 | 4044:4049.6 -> 0.9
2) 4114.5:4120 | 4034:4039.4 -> 1.0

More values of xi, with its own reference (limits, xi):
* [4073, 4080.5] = 4073.46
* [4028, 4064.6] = 4046.35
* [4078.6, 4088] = 4079.09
